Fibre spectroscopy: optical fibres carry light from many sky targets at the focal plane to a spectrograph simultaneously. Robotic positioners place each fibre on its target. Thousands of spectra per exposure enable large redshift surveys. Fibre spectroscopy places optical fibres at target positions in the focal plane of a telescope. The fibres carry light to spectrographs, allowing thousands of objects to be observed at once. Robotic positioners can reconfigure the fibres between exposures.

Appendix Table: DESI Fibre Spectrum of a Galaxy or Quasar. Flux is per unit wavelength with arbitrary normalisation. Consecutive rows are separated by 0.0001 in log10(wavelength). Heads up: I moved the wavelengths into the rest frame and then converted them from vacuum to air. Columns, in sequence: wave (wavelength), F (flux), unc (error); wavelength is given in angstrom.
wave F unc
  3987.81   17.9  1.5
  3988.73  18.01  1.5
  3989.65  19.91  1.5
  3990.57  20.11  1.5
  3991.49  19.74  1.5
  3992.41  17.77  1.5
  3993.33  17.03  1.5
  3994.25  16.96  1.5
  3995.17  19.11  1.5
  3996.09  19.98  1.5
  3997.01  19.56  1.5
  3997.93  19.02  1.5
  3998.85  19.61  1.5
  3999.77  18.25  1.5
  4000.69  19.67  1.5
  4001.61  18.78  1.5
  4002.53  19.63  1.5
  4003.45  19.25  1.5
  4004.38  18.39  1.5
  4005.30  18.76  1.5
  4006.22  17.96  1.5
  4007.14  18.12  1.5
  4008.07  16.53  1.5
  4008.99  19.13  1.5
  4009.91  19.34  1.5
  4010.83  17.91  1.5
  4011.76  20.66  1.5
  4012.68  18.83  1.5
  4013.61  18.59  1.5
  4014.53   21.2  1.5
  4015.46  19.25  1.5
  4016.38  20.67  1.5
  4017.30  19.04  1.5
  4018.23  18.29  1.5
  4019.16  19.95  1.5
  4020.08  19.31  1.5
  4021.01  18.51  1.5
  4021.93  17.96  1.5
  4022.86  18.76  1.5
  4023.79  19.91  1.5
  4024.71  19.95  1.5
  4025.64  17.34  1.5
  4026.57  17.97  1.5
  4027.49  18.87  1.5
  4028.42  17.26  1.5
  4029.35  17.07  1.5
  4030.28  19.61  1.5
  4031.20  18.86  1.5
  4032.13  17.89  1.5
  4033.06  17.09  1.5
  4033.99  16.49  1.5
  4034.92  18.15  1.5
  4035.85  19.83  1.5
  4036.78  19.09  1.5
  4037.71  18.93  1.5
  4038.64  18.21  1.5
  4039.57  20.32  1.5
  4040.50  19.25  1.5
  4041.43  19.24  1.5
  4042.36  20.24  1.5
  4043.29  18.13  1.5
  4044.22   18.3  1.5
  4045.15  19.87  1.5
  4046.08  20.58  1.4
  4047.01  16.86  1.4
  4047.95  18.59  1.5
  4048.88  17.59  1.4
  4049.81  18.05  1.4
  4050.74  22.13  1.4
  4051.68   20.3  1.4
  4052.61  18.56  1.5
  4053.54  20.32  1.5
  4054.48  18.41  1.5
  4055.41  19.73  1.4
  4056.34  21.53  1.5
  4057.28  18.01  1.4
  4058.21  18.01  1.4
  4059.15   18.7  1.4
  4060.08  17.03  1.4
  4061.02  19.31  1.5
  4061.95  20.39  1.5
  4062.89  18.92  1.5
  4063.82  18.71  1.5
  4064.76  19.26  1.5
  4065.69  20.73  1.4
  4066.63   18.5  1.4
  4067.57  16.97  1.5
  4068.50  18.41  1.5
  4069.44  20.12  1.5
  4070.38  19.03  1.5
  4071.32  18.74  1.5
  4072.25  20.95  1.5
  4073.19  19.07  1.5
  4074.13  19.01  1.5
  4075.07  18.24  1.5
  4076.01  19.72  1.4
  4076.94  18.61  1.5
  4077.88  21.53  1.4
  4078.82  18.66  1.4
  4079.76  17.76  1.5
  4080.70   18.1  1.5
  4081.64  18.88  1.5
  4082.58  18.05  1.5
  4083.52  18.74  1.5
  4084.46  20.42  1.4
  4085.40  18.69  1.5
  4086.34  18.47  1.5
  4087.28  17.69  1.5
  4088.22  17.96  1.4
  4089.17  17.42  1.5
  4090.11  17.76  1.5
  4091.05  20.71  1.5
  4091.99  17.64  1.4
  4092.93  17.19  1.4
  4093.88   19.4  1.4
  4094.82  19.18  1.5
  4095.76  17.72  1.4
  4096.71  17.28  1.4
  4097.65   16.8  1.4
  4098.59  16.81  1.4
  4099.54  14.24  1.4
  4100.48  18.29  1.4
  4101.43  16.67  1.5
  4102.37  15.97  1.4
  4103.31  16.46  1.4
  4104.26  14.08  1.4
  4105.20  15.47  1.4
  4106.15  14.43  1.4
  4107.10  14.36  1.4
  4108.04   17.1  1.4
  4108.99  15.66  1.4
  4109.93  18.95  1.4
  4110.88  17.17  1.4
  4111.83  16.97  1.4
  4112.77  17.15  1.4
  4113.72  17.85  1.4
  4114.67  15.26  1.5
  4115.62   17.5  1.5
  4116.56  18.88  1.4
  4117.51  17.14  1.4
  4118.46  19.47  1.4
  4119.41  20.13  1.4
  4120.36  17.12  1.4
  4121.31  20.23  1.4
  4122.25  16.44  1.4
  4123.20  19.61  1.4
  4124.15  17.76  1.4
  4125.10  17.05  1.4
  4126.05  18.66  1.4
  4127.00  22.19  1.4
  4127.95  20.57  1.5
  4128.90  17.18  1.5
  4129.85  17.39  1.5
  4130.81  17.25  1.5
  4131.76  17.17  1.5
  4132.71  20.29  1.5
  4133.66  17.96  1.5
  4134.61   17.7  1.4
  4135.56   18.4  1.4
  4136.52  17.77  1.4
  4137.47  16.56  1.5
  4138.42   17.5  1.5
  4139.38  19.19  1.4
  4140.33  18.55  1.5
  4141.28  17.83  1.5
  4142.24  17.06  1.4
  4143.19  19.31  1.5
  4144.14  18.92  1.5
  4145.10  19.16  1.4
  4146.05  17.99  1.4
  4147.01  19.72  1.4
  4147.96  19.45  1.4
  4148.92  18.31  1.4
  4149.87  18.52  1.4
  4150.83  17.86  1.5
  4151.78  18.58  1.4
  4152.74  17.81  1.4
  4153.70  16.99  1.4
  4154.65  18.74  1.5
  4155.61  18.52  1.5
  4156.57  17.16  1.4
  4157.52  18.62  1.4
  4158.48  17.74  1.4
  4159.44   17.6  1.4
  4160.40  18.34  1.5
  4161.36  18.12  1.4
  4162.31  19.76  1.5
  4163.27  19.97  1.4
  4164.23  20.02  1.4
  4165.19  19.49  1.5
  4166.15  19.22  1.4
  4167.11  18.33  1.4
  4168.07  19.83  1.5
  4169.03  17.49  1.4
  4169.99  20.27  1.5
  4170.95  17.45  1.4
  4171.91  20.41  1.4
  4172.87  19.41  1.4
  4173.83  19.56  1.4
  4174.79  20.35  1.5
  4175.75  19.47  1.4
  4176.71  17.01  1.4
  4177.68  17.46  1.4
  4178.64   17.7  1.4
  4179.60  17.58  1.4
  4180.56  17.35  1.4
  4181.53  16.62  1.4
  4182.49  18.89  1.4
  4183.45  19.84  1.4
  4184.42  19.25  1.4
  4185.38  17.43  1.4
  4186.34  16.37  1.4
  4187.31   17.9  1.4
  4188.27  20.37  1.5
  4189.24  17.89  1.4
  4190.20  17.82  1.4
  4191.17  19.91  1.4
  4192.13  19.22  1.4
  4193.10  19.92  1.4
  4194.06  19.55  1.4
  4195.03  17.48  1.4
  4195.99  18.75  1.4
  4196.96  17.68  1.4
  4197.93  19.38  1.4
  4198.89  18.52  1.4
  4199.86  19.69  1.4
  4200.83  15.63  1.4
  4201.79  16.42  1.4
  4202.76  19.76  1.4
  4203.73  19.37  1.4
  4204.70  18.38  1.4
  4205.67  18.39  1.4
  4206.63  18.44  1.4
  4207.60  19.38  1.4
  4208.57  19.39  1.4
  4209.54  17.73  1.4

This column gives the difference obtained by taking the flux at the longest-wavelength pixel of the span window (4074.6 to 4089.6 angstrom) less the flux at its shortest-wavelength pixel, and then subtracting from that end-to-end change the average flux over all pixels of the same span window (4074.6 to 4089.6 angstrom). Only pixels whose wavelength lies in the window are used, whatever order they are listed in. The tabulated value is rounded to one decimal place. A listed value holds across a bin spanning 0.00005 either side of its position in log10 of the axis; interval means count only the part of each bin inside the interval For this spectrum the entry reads -19.5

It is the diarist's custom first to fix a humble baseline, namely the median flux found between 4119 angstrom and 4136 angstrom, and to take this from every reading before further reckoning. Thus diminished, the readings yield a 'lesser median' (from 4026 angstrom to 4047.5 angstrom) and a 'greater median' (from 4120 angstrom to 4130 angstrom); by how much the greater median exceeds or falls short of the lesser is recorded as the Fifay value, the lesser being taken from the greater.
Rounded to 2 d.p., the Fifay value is -1.10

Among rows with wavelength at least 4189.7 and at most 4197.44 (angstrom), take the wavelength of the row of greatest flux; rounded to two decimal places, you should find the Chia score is 4193.10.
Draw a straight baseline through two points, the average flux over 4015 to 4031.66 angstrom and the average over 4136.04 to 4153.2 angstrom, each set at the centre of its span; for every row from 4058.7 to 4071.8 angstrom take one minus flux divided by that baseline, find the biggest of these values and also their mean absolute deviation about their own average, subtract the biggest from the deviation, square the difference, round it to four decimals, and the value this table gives 0.0024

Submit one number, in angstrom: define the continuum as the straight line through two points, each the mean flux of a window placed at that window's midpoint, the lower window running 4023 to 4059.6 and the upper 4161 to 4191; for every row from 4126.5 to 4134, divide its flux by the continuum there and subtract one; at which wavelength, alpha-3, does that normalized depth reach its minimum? 4131.76 angstrom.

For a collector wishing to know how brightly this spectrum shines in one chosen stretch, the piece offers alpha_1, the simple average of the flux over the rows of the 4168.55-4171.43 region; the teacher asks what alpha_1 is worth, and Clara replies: 18.4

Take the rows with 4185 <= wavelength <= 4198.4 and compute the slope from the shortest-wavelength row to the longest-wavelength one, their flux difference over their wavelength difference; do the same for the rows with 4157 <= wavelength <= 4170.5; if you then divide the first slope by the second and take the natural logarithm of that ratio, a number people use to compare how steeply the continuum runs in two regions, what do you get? 0.16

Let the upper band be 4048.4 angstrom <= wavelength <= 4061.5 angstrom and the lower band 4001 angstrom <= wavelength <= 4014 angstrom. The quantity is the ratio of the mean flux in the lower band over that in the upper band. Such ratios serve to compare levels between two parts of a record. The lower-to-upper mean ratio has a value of 0.98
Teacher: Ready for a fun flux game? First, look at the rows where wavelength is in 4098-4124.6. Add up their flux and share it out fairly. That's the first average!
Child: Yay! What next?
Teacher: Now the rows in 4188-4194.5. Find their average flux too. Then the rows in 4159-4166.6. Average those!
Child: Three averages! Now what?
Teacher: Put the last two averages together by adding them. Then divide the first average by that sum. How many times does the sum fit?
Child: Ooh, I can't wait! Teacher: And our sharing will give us 0.445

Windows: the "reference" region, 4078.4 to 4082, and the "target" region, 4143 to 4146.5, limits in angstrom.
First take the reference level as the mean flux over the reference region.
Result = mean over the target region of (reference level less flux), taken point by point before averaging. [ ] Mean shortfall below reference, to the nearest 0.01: -0.49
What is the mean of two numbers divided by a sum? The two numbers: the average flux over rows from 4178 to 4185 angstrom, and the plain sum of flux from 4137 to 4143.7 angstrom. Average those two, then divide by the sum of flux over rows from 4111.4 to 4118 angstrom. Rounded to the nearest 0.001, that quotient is 0.597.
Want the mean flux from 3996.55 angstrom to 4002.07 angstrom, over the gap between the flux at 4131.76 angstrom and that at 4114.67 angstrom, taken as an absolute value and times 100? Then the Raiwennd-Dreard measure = 1003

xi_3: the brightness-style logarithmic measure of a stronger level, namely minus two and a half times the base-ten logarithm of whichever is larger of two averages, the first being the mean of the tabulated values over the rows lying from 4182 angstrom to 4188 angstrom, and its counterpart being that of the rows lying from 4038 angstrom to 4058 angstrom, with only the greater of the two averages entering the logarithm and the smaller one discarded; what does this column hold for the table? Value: -3.21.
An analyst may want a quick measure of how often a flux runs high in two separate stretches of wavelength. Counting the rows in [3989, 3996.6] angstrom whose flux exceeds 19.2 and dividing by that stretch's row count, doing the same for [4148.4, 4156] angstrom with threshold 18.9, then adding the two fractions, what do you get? 0.50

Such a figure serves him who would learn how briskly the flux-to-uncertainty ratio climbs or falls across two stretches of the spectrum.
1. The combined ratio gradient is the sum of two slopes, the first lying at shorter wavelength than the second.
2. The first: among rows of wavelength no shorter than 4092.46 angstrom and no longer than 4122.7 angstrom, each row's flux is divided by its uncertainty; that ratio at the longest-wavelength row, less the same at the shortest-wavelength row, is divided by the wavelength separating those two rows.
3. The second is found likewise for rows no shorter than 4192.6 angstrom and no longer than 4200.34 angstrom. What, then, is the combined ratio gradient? -0.04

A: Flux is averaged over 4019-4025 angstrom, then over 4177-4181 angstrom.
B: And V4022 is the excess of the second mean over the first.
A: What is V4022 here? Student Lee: -1.7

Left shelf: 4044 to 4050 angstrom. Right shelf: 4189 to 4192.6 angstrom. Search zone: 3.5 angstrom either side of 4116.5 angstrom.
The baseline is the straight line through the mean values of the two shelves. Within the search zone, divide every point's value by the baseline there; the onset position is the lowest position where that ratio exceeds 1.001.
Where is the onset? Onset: 4116.56 angstrom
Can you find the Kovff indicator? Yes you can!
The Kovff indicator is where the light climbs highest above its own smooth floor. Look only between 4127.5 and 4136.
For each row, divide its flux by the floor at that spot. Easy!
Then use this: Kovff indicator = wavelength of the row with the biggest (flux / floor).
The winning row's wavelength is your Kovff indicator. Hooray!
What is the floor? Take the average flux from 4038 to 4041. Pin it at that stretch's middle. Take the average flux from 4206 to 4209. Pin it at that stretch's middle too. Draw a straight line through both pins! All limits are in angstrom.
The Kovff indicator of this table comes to 4127.95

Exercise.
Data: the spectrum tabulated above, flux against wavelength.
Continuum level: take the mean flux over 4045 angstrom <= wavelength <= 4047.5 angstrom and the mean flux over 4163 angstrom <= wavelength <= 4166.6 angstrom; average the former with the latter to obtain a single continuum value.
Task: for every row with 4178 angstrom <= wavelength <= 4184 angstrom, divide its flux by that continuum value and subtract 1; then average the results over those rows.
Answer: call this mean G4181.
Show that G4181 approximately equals -0.07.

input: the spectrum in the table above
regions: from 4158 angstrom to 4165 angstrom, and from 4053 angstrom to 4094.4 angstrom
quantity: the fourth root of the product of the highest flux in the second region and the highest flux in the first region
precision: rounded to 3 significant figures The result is 4.56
